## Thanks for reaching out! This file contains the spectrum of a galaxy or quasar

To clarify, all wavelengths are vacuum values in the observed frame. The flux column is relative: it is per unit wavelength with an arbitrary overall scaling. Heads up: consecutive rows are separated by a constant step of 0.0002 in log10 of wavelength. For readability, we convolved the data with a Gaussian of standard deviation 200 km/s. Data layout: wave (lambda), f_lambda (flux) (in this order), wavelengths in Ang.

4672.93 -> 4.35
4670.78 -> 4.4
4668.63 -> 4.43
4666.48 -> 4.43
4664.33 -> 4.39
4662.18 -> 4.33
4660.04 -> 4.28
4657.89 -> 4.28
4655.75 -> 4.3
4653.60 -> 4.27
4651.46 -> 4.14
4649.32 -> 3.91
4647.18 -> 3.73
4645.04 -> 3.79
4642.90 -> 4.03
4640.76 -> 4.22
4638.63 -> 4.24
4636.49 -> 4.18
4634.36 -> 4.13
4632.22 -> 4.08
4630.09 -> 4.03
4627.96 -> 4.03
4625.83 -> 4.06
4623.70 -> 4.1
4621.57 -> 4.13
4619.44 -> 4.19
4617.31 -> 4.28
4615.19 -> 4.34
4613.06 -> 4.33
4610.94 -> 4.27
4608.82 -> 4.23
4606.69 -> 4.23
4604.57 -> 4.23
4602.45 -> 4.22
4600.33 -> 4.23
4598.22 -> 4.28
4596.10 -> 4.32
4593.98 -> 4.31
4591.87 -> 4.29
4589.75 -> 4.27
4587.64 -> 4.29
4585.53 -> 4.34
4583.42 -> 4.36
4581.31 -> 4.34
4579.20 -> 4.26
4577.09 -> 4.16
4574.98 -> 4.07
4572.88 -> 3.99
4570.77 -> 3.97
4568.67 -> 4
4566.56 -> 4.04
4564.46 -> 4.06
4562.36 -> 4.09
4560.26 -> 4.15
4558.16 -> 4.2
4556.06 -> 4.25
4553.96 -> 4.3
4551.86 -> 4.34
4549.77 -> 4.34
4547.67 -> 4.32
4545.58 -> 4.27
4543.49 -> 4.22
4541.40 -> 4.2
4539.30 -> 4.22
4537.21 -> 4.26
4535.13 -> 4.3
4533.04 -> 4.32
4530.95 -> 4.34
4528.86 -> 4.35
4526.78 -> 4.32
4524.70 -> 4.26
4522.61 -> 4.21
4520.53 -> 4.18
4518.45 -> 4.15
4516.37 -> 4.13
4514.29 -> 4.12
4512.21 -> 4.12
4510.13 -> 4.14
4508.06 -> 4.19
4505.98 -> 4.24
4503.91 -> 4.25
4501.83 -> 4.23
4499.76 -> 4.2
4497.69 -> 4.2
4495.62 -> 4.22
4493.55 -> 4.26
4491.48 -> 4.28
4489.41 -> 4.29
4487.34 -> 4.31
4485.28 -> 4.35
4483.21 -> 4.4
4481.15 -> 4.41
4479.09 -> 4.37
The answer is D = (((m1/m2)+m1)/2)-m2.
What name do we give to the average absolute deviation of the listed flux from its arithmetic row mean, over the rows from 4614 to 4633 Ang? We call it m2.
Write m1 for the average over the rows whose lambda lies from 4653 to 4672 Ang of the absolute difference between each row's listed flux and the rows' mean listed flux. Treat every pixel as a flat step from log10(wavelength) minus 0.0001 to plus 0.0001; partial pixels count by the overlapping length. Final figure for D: 0.3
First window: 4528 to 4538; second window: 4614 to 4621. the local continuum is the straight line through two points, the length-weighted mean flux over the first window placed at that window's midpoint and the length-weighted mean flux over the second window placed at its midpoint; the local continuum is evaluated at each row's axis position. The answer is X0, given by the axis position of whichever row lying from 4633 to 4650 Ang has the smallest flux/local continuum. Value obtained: 4647.18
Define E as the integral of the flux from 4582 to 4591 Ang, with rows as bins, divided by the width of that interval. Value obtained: 4.32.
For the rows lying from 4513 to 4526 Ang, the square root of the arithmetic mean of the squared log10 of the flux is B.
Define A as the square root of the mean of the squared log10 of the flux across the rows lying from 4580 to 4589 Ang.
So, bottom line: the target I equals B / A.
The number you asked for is 0.97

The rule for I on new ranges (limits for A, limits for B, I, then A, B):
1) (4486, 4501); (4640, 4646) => 0.96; 0.629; 0.603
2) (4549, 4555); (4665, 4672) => 1.01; 0.636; 0.645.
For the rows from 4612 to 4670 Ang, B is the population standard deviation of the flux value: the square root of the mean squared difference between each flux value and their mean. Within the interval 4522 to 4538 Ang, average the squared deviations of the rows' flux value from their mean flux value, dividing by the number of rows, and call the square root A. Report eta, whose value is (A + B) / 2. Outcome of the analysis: 0.11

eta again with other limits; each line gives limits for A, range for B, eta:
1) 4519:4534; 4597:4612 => 0.04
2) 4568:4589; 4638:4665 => 0.18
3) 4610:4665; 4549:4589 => 0.15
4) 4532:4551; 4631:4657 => 0.11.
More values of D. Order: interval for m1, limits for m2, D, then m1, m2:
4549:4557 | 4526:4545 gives 0.3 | 0.03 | 0.05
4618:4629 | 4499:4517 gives 0.5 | 0.05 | 0.05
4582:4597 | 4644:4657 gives -0.1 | 0.02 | 0.21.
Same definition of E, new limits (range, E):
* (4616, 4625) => 4.18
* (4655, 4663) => 4.30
